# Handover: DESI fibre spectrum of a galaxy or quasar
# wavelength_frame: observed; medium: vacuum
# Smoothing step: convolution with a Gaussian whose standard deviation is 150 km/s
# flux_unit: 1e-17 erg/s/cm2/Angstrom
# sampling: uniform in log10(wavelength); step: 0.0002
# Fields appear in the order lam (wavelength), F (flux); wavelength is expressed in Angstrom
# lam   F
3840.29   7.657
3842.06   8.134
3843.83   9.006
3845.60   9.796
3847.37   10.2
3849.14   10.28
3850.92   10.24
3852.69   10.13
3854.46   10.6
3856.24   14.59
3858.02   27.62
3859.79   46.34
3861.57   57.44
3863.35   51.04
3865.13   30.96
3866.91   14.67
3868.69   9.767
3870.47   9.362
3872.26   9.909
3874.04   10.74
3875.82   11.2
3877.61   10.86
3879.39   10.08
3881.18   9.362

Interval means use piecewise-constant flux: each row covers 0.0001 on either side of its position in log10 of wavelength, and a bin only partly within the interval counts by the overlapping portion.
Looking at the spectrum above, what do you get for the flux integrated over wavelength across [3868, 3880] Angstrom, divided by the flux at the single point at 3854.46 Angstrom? 12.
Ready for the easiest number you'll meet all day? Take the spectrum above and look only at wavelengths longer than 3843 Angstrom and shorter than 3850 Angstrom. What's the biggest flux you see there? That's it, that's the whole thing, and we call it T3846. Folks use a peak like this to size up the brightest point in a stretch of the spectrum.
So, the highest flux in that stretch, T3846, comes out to 10.28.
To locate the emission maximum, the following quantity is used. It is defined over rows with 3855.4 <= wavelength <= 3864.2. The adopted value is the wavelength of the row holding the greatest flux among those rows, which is 3861.57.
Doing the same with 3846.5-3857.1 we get 3856.24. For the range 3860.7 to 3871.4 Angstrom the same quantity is 3861.57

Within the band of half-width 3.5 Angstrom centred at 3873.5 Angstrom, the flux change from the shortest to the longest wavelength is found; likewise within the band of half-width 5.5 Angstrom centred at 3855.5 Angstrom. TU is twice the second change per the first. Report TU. 39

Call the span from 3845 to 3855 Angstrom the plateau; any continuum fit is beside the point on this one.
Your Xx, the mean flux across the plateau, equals 10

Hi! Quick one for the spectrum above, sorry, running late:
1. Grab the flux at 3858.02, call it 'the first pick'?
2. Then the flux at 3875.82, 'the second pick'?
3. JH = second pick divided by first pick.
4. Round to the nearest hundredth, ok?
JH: 0.41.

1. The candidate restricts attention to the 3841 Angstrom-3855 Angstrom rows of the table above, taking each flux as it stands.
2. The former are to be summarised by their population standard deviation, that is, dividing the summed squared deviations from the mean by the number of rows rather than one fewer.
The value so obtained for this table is 1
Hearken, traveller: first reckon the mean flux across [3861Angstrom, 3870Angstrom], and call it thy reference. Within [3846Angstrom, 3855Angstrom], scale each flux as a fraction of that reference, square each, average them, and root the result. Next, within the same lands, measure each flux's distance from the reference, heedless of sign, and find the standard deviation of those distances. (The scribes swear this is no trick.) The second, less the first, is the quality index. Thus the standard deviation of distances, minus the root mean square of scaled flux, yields 0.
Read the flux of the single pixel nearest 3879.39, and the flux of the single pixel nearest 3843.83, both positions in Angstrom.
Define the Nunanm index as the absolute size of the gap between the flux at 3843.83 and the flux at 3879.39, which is 1.1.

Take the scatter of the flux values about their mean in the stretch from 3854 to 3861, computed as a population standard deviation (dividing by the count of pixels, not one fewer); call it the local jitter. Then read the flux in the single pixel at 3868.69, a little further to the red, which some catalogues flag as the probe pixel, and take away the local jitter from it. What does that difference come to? -4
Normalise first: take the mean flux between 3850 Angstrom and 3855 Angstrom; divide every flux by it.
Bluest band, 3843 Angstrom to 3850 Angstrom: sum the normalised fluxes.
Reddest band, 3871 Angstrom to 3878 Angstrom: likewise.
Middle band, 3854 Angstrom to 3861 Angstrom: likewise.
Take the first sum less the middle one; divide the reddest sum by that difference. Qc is -0.71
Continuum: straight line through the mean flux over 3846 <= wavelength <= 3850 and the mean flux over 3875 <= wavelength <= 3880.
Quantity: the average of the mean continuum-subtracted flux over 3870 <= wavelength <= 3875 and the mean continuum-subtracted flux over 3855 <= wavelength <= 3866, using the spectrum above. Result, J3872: 13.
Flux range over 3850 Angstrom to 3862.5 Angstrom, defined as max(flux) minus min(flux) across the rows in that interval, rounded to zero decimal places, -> 47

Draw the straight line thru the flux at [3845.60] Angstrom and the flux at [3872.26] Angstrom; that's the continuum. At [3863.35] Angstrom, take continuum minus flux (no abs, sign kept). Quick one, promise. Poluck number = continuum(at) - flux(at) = -41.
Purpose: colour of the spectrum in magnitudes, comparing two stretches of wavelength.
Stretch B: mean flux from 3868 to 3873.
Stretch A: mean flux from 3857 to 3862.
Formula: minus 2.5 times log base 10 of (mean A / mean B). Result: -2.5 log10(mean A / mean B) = -1.6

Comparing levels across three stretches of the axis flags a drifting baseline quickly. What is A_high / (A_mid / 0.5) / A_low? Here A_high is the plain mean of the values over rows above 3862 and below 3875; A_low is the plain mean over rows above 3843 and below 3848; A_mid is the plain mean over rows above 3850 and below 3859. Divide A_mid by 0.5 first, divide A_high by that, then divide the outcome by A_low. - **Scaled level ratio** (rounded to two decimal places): 0.07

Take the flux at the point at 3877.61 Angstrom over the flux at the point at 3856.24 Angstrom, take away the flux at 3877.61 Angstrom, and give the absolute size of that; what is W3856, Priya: 10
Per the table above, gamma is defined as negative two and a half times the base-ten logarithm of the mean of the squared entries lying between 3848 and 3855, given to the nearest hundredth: -5.07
